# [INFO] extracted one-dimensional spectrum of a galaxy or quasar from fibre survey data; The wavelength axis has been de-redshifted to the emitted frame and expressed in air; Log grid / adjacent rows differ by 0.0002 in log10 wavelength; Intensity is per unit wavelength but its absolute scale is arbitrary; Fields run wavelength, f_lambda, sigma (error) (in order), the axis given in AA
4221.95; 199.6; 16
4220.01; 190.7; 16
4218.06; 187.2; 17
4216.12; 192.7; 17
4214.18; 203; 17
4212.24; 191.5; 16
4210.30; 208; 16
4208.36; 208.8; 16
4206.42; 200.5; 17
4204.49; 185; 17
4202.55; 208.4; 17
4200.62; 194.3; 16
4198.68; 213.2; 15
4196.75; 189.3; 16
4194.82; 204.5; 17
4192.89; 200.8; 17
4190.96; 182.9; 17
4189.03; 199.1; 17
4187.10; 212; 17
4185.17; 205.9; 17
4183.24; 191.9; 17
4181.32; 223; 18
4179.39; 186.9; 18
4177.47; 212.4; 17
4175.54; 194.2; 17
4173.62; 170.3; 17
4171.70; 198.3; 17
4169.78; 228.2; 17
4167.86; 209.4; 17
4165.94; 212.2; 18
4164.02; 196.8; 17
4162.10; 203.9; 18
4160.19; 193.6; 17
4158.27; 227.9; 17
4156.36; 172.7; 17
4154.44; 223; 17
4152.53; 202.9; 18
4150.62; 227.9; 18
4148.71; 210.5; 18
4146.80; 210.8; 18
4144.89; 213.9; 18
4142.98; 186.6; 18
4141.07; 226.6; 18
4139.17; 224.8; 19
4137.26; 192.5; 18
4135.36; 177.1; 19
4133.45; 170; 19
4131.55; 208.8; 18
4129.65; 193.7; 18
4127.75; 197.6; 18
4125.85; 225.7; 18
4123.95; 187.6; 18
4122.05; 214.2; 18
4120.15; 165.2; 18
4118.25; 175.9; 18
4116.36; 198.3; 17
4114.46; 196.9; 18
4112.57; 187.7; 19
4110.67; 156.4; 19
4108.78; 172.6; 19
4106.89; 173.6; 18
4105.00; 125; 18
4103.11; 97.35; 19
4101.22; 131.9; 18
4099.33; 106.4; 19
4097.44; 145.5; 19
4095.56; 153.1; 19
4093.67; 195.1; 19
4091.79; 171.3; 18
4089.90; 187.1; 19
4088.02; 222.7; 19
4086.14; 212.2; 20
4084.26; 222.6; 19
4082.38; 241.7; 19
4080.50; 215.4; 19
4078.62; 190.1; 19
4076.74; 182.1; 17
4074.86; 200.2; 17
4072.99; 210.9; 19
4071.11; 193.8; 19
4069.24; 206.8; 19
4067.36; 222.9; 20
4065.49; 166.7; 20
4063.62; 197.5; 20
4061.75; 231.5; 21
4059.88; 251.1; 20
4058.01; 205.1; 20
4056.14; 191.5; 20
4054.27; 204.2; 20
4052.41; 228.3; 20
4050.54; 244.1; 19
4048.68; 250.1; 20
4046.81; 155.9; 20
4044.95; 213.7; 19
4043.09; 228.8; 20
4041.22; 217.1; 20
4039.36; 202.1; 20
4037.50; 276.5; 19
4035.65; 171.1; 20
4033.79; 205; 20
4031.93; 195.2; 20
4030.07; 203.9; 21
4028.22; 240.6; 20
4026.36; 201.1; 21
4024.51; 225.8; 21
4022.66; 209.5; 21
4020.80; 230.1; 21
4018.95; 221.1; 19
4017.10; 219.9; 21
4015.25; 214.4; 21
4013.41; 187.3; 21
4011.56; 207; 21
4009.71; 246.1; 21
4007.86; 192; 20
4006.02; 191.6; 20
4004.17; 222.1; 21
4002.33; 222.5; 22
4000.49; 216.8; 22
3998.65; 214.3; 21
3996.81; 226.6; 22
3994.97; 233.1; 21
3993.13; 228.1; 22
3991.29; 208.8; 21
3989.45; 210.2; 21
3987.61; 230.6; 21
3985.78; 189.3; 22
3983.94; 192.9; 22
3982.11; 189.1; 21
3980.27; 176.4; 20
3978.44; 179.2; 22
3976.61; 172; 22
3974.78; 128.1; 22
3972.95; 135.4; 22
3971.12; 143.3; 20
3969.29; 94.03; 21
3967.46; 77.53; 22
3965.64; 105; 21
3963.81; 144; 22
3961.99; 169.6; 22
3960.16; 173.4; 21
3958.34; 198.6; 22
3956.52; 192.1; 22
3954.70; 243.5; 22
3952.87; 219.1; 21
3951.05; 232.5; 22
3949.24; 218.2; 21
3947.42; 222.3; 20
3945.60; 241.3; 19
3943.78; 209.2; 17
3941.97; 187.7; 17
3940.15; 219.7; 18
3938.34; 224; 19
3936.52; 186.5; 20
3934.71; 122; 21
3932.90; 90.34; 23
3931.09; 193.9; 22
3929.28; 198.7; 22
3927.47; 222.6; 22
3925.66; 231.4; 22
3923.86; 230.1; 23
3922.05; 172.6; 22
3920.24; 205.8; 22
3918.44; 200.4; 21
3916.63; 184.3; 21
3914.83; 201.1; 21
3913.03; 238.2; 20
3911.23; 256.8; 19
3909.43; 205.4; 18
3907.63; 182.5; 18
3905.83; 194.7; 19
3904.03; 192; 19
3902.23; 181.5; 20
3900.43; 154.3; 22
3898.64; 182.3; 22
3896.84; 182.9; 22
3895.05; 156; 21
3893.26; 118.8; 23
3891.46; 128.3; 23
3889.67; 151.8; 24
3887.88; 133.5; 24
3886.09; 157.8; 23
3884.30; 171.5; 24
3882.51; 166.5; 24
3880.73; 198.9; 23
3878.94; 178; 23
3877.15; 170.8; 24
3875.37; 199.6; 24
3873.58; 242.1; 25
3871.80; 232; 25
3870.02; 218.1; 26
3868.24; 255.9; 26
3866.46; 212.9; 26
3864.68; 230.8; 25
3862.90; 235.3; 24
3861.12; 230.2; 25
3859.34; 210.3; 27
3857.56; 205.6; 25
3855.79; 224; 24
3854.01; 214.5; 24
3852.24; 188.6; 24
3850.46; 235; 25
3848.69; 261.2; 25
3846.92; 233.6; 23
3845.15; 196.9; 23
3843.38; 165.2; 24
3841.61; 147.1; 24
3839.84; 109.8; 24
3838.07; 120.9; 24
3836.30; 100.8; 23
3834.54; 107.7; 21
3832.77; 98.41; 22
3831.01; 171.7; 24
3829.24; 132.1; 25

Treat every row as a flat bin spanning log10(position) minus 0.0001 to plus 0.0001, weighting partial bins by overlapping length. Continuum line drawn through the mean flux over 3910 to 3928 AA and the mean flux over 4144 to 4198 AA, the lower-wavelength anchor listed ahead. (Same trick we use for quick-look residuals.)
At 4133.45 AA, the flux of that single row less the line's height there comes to -35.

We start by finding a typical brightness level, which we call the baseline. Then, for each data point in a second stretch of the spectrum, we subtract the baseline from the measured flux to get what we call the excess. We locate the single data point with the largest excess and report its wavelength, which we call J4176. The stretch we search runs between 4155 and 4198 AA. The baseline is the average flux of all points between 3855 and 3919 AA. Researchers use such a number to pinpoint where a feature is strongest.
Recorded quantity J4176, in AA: 4169.78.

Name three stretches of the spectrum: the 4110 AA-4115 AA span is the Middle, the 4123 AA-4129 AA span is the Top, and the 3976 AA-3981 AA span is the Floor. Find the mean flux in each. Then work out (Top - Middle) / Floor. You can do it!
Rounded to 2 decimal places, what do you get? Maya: 0.13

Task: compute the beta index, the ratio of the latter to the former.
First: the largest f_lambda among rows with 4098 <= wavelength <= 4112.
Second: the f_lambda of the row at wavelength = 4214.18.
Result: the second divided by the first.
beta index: 1.2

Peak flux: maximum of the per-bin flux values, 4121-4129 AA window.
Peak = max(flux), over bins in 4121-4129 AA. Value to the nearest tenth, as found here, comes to 225.7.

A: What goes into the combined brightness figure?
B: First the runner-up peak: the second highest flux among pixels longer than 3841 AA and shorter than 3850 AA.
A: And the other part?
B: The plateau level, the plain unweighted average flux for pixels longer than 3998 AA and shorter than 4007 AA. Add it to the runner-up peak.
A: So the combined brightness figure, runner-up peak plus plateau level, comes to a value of 447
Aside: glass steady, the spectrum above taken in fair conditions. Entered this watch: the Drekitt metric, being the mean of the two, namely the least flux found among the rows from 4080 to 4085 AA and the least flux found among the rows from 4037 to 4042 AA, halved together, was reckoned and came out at 209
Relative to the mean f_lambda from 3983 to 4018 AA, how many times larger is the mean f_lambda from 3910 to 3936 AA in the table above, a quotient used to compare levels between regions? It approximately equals 0.92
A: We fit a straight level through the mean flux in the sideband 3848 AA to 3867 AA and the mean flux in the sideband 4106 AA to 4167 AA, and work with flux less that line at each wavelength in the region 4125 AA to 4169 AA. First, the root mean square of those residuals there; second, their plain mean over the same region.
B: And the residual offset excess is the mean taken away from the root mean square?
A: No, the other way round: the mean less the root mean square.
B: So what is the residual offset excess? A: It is -11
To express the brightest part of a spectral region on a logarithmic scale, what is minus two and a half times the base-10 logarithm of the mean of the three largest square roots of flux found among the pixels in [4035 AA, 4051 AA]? -3.01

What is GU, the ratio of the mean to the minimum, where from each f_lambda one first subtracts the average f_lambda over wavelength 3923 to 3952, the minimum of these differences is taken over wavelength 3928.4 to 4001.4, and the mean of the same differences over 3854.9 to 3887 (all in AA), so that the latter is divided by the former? 0.0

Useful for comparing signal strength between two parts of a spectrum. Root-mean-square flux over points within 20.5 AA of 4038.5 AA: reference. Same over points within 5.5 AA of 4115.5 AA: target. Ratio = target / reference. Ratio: 0.84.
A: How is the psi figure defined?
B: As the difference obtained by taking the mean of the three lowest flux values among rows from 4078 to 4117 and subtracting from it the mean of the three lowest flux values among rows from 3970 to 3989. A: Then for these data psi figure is -26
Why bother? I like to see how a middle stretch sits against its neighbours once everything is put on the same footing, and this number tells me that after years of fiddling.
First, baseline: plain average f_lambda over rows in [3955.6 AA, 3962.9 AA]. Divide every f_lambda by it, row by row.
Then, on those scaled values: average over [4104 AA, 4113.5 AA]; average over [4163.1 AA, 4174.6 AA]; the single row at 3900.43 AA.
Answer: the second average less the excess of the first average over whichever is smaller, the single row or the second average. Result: 1.1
